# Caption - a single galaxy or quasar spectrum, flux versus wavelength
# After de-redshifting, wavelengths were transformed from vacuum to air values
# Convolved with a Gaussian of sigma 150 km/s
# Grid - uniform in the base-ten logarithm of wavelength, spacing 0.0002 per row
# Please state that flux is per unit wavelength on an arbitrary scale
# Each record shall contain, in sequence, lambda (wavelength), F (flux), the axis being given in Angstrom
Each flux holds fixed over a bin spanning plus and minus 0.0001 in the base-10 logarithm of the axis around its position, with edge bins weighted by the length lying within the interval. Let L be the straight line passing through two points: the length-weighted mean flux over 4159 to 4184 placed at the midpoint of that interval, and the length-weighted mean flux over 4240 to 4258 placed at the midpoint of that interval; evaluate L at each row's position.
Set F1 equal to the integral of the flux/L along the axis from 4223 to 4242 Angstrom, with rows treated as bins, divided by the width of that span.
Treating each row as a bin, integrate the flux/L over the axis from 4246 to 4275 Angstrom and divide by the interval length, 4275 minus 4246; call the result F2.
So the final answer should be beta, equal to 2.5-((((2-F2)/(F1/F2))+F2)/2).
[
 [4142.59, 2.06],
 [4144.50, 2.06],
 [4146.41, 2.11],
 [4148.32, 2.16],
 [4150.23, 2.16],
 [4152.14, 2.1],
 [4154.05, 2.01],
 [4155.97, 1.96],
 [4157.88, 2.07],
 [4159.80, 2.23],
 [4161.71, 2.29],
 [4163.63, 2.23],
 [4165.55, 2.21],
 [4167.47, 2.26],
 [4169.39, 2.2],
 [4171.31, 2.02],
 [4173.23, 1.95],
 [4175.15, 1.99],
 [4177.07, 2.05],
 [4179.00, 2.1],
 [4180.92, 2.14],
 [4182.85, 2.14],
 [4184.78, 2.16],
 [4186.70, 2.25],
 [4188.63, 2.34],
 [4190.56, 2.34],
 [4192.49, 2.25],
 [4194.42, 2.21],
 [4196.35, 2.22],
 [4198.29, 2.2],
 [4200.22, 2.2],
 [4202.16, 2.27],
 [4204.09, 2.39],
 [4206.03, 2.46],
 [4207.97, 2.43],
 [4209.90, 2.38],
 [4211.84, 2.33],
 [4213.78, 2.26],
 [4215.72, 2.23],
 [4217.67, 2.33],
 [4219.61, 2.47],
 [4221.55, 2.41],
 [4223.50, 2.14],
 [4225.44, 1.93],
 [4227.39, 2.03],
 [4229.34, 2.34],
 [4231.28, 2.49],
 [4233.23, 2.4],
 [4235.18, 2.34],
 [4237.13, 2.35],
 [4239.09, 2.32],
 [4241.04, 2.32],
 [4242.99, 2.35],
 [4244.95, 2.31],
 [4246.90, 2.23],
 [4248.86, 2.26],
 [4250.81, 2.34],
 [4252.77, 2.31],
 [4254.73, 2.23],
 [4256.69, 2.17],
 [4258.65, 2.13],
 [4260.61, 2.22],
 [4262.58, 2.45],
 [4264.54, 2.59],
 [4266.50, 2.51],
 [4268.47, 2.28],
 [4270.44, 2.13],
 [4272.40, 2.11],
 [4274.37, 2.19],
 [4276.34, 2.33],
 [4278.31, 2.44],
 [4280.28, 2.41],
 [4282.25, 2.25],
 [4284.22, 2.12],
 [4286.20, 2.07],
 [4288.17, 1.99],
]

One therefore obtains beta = 1.51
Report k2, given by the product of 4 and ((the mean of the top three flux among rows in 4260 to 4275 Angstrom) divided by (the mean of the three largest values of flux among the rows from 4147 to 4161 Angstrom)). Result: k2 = 4.6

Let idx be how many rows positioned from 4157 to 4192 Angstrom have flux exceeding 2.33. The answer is 2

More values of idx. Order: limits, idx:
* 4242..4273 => 5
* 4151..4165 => 0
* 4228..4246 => 6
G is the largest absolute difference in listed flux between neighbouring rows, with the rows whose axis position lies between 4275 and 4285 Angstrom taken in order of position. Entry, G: 0.16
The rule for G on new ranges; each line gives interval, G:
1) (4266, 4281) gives 0.23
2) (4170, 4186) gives 0.07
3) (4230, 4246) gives 0.09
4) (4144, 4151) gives 0.05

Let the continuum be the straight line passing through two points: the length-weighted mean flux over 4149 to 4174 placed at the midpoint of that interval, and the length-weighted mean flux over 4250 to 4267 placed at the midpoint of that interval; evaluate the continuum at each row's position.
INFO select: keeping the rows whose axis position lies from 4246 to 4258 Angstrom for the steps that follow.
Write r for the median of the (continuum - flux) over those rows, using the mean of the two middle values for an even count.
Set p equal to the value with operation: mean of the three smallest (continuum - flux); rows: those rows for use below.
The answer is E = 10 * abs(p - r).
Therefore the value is 0.5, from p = 0.00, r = 0.06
